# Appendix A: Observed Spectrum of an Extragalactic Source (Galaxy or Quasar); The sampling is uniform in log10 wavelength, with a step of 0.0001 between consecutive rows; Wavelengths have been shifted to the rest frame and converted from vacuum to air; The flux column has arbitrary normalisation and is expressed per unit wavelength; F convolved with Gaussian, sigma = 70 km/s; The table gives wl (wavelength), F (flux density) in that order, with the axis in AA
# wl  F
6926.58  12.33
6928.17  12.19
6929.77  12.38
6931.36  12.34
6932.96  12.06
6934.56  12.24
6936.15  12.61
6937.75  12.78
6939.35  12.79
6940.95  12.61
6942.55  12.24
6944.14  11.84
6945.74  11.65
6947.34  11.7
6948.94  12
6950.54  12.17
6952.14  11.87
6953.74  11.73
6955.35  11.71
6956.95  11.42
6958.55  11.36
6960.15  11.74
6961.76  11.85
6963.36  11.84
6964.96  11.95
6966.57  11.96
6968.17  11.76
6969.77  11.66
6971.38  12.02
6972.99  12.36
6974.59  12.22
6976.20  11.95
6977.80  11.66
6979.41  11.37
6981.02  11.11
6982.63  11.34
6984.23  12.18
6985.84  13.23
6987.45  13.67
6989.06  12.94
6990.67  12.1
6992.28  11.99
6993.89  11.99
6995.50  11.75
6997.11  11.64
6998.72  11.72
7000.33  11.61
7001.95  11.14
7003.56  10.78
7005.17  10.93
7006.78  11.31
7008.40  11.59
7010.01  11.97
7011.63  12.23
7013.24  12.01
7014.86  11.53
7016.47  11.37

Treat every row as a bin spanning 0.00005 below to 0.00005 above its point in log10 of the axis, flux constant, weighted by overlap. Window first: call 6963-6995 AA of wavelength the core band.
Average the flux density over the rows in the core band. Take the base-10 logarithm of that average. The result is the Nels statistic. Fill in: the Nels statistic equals 1.08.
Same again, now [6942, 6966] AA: 1.07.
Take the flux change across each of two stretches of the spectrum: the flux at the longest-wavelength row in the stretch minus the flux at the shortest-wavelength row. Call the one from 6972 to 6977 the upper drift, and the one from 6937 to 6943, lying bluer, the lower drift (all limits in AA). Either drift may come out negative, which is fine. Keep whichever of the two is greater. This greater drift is -0.4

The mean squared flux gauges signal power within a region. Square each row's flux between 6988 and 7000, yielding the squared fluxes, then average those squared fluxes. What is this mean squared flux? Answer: 145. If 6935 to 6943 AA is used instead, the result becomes 159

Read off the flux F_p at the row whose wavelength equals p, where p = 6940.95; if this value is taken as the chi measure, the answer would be 12.61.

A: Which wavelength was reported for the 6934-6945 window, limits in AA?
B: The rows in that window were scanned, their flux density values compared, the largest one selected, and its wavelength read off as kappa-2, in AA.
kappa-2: 6939.35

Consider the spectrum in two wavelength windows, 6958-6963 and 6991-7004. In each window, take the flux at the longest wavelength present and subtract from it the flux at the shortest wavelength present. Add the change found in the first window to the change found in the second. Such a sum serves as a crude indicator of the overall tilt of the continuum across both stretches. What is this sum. -0.7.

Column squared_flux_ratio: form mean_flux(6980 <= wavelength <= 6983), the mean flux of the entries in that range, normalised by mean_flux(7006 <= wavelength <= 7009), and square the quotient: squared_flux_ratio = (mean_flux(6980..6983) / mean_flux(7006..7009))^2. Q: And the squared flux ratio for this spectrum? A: 0.96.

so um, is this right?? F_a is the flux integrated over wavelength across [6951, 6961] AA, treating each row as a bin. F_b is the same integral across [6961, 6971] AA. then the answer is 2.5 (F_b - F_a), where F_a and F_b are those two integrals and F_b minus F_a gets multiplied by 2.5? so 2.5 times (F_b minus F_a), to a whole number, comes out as 5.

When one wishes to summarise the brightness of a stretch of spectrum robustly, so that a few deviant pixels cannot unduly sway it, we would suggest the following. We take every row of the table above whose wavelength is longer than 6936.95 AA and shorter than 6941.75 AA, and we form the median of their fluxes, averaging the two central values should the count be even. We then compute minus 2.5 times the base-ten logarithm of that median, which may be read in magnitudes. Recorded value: -2.77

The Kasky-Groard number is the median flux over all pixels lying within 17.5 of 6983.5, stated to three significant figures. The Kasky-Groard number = 12.0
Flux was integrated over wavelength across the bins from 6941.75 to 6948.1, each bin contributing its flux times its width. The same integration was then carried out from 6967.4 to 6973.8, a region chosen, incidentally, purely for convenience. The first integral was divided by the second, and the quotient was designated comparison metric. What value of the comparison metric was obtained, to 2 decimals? 0.99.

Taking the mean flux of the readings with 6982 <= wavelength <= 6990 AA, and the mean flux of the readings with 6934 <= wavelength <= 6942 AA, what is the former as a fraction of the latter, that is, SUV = 1.01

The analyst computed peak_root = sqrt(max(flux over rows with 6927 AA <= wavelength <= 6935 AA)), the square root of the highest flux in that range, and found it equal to 3.52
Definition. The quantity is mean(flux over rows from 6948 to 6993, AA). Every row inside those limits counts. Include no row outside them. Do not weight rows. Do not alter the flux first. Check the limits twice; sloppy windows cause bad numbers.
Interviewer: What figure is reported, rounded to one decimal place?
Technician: 12.0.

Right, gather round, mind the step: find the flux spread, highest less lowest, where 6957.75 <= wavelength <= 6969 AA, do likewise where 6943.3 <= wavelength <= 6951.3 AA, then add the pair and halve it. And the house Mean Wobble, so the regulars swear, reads 0.56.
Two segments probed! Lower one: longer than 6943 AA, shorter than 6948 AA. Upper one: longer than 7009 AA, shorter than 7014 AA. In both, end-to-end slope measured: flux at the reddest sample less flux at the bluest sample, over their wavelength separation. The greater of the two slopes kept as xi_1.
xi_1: 0.01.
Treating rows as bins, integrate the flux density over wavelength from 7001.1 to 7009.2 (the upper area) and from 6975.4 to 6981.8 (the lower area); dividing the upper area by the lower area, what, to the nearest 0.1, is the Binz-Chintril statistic 1.2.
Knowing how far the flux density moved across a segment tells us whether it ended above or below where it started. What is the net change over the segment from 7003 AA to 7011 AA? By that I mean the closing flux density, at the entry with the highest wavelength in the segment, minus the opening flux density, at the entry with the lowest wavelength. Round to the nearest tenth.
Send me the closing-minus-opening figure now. 1.2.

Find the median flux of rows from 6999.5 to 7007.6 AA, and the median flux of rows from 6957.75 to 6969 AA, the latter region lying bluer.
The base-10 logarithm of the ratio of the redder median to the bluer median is -0.026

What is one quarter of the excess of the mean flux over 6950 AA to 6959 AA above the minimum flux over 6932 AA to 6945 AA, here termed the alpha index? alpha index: -0.03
